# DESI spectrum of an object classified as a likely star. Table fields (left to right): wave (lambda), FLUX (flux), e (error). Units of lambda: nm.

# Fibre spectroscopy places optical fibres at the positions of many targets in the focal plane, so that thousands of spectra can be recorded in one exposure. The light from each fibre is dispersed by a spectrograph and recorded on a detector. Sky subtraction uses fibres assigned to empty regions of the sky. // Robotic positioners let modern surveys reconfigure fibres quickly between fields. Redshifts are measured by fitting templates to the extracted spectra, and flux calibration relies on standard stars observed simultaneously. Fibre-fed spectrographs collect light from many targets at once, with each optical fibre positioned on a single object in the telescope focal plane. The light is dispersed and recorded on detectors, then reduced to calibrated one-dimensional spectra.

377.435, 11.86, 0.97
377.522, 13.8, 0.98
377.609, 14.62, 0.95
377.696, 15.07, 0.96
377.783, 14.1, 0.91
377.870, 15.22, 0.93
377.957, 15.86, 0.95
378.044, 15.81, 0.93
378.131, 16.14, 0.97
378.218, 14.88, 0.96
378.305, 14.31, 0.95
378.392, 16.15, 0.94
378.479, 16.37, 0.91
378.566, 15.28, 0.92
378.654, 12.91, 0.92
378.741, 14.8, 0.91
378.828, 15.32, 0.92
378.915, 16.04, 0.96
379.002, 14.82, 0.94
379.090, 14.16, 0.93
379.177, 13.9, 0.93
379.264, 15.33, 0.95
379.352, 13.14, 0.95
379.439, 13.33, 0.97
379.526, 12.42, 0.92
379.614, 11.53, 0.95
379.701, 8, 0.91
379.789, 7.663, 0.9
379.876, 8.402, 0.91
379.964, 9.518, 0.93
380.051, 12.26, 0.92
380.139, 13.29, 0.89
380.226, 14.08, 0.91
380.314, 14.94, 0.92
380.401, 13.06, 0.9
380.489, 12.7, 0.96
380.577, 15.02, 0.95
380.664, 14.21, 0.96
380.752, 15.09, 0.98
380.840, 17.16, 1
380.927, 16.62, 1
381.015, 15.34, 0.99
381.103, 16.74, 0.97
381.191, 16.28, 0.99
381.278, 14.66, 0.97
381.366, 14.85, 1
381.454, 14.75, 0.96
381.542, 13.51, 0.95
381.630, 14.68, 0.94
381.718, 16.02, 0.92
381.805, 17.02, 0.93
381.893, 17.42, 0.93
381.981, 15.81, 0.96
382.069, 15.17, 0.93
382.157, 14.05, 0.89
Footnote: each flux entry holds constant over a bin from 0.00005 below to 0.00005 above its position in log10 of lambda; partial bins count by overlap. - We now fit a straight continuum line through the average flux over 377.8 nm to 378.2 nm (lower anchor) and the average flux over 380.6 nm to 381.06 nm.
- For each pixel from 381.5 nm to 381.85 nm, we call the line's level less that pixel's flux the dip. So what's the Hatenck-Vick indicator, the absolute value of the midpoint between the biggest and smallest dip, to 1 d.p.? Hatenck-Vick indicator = 0.4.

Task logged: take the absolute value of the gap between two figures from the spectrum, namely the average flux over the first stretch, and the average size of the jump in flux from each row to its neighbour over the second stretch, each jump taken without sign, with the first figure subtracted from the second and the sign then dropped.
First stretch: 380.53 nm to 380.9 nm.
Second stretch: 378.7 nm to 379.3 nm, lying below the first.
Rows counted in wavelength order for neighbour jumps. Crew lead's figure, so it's 14.6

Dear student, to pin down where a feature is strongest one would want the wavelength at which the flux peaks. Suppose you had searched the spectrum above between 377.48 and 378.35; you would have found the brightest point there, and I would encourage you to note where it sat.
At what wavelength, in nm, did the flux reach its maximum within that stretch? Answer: 378.131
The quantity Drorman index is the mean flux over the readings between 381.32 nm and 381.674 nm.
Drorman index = 14.4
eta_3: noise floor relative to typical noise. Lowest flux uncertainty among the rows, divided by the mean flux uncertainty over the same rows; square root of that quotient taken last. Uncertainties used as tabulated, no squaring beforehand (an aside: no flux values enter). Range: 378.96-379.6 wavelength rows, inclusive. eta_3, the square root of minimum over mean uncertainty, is 0.989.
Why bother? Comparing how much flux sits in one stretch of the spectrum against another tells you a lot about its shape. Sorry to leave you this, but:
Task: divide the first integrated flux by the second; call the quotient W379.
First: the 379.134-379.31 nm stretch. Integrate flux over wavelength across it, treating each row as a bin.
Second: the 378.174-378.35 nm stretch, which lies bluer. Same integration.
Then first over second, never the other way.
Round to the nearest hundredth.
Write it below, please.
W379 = 1.00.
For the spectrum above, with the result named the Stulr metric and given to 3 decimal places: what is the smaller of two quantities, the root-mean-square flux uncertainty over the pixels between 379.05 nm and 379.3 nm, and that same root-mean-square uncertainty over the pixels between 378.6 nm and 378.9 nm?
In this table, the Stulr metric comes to 0.917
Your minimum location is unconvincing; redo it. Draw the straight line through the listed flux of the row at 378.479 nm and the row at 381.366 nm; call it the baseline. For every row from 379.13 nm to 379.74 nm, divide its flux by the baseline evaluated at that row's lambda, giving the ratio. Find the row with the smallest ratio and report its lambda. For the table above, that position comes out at 379.701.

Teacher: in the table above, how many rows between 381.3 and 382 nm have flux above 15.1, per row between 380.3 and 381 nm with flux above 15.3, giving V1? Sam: 2.0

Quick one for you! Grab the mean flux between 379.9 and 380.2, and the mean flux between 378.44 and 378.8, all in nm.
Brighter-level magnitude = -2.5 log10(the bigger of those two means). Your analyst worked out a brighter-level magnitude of -2.93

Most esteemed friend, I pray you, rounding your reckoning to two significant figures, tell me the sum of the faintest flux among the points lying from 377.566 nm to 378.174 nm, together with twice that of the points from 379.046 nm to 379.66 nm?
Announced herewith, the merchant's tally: 37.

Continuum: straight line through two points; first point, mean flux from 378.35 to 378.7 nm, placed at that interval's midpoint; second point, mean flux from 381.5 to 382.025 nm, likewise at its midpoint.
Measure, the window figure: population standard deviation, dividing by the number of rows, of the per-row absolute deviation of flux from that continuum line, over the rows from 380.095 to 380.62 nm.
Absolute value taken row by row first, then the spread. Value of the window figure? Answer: 0.90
